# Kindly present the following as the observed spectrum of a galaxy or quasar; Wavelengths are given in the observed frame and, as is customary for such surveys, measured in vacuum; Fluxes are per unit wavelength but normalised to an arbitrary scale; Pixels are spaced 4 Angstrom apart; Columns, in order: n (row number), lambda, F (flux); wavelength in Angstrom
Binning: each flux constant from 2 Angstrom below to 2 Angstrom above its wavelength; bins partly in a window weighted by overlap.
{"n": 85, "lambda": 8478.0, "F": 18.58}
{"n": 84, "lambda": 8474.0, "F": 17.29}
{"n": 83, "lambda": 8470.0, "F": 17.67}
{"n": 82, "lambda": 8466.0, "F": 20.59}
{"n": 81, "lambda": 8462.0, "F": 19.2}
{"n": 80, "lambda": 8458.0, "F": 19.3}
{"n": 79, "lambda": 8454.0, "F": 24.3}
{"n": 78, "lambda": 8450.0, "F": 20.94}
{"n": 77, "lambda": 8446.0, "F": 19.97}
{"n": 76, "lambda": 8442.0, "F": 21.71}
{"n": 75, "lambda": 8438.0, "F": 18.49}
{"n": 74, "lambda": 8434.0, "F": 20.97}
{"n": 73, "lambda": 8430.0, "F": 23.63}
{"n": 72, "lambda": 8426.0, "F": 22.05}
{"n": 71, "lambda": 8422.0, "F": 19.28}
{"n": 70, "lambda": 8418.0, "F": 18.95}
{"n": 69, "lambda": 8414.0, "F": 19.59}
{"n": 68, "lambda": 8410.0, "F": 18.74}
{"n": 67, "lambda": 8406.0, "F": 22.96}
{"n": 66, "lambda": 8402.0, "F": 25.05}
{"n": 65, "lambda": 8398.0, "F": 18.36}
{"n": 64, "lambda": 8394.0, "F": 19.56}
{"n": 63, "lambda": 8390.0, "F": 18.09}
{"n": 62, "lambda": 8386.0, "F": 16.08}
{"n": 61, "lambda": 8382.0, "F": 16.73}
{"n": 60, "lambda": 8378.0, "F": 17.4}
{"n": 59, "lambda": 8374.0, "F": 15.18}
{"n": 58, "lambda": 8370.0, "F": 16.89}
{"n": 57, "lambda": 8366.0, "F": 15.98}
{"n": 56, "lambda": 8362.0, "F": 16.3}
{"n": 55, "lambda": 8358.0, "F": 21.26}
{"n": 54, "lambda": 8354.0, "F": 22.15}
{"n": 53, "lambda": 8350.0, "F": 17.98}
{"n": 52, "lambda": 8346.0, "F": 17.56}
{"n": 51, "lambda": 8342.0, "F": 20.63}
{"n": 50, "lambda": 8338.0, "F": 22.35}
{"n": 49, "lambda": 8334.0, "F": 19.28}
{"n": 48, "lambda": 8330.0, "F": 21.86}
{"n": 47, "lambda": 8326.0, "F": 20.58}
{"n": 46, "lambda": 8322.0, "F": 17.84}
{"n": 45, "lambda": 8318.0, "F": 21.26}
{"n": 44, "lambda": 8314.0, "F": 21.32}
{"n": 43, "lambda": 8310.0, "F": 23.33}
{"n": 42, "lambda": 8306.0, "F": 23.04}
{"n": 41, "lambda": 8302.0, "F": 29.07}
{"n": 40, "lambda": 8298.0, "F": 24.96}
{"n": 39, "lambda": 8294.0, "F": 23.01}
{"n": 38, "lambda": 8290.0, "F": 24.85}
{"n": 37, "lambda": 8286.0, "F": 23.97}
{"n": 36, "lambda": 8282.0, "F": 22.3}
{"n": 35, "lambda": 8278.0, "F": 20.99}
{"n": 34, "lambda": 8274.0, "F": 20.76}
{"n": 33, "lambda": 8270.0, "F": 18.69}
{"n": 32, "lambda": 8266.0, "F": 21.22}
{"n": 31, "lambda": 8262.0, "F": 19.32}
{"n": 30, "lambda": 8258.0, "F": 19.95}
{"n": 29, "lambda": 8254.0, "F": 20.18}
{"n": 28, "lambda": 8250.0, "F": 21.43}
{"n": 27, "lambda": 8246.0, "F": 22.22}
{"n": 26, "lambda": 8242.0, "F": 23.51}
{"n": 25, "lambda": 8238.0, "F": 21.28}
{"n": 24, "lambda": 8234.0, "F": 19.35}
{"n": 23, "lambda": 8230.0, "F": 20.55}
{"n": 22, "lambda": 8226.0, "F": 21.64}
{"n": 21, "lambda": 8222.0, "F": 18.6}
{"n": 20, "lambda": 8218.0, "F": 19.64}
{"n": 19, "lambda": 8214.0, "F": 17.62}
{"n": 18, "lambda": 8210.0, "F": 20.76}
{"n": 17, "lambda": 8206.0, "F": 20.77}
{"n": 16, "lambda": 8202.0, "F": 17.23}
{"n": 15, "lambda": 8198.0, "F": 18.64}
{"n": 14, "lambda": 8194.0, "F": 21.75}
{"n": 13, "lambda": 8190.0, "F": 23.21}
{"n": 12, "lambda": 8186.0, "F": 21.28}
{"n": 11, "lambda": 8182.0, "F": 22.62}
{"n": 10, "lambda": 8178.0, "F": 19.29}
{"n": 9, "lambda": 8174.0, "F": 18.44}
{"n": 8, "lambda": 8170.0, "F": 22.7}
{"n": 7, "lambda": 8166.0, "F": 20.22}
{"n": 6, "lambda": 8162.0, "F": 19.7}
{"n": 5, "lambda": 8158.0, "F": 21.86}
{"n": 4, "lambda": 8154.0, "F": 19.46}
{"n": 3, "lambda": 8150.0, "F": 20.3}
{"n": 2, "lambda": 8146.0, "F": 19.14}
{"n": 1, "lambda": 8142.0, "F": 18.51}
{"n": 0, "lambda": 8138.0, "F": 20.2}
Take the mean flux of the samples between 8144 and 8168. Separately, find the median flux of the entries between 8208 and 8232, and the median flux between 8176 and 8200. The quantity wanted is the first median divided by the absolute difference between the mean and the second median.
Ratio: 14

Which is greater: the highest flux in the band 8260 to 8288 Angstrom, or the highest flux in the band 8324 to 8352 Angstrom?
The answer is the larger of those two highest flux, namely 24.0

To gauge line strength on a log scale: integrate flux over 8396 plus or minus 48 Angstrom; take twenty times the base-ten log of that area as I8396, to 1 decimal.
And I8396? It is 65.4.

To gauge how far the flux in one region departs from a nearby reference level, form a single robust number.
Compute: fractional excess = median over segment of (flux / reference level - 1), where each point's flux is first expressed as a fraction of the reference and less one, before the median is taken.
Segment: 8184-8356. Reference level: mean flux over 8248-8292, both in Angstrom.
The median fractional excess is 0.00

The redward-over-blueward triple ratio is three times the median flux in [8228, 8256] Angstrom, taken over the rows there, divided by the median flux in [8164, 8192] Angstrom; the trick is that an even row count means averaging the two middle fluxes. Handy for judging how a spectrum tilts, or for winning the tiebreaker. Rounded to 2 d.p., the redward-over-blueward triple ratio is 3.00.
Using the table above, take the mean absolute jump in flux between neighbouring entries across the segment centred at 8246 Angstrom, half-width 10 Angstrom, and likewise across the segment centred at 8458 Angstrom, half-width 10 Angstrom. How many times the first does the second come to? 1.8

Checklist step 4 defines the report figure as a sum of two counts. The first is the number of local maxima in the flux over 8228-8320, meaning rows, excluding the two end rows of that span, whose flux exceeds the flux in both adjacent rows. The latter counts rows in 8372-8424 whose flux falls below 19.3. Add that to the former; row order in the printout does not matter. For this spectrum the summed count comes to 14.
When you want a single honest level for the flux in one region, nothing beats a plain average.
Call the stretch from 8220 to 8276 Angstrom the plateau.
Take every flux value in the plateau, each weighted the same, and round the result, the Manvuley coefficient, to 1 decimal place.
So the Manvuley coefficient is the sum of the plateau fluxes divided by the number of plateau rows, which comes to 20.6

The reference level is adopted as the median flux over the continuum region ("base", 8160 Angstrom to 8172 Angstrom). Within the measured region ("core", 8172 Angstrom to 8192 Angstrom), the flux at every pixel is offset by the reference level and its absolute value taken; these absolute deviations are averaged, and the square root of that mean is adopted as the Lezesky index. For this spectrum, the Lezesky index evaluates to 1.4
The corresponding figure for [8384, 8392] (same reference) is 1.8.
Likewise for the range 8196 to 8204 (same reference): 1.5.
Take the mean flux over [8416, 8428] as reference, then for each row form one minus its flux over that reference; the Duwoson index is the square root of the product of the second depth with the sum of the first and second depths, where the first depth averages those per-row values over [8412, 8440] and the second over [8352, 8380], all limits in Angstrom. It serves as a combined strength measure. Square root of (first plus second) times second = 0.102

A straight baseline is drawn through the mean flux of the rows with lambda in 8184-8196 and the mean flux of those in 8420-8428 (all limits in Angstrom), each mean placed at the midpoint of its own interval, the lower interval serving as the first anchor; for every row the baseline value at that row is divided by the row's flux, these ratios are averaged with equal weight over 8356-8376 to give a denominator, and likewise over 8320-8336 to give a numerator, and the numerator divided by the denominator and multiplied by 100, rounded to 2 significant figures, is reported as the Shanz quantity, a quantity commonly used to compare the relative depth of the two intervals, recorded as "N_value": 86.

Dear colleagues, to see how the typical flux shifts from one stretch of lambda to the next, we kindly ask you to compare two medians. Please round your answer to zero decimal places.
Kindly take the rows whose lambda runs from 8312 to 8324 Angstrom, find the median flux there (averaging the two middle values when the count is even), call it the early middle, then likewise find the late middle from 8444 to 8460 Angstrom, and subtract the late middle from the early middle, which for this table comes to 1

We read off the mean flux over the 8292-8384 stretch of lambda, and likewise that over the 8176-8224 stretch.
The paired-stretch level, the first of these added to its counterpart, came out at 40.4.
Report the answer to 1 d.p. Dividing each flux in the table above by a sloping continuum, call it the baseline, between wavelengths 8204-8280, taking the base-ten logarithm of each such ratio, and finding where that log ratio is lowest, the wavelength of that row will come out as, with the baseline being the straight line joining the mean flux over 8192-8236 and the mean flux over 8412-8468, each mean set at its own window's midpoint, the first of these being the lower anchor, 8214.0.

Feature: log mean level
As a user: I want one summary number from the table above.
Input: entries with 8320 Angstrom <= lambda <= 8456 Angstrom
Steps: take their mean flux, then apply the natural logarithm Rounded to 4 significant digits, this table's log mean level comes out 2.979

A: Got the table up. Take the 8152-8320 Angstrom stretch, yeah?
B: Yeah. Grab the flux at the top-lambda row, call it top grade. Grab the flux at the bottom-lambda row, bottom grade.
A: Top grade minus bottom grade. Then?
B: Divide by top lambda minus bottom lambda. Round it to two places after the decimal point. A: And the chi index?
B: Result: 0.01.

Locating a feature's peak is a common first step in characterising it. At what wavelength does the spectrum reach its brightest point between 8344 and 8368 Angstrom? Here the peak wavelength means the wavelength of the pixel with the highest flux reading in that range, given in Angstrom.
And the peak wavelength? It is 8354.0 Angstrom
